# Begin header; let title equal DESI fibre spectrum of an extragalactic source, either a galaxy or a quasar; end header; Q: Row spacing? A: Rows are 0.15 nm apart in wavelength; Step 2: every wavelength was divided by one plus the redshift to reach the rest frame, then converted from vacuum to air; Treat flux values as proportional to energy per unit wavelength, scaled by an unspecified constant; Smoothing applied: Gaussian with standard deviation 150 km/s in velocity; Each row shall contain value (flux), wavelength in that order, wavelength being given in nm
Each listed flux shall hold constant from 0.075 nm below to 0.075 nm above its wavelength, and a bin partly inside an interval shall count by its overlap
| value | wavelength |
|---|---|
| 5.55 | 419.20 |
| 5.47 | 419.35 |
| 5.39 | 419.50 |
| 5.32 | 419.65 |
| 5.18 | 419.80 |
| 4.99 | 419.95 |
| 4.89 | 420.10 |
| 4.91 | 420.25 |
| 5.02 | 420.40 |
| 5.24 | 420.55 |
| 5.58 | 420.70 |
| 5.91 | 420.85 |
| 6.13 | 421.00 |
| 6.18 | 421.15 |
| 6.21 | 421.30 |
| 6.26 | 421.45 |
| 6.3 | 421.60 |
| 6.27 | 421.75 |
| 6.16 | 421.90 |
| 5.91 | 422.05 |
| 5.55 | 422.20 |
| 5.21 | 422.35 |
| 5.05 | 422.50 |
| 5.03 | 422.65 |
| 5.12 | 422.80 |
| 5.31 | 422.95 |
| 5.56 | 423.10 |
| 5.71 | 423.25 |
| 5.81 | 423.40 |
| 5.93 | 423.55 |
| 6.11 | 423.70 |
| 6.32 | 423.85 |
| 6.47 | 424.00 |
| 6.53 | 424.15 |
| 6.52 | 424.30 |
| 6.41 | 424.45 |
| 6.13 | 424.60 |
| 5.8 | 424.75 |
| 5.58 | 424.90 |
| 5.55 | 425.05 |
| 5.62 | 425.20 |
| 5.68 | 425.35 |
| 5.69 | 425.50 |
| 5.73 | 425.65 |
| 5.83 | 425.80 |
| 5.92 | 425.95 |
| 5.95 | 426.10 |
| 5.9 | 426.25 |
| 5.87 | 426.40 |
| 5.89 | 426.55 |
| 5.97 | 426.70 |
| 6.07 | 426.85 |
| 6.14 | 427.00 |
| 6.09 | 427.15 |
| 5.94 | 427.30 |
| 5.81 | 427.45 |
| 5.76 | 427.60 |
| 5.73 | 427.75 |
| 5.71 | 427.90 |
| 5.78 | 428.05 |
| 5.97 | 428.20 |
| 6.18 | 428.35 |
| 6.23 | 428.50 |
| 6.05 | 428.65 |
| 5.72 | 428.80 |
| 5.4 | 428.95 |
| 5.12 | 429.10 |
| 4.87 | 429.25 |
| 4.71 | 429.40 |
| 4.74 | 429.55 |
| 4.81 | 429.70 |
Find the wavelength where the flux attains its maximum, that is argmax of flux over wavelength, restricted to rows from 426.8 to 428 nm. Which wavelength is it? 427.00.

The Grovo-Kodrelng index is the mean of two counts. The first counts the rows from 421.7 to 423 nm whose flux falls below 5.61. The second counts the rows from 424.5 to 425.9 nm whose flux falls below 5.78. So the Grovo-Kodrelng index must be 6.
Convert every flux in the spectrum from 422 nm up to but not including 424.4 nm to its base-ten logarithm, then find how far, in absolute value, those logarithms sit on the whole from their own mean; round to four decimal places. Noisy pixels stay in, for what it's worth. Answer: 0.0333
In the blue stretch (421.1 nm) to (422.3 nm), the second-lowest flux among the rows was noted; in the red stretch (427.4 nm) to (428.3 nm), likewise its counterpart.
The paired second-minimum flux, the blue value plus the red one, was 11.6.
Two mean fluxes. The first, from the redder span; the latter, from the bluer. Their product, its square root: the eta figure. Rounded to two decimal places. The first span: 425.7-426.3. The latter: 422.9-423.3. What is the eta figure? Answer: 5.71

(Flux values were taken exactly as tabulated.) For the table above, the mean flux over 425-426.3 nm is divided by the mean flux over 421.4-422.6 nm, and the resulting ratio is 0.99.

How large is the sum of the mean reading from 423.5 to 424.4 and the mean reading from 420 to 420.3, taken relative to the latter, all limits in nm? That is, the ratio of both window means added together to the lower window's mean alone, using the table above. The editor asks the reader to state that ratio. 2.29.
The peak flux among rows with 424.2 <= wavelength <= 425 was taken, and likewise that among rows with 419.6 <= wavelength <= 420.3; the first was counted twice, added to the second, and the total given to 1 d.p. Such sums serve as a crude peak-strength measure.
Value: 18.4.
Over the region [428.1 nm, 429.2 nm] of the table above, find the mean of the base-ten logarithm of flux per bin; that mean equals 0.76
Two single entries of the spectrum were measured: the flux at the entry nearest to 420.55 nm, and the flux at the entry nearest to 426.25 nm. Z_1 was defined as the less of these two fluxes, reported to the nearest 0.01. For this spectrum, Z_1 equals 5.24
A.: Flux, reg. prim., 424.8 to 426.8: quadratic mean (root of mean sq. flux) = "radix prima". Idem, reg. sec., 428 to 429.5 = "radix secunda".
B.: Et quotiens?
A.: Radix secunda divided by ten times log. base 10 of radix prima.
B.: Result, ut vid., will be 0.738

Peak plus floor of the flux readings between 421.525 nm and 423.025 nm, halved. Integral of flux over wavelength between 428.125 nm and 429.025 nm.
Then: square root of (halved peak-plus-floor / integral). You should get 1.0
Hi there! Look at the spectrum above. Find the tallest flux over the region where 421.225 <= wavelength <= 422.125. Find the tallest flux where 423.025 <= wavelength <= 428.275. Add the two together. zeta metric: 12.8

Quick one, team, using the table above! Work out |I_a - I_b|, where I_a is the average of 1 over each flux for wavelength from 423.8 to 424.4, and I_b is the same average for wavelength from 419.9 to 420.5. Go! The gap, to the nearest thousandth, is 0.047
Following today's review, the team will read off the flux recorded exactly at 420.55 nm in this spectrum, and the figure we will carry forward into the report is 5.24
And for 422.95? 5.31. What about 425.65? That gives 5.73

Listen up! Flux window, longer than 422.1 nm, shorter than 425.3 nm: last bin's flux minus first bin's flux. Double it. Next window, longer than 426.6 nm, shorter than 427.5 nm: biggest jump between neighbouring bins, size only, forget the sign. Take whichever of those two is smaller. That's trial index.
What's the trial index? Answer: 0.14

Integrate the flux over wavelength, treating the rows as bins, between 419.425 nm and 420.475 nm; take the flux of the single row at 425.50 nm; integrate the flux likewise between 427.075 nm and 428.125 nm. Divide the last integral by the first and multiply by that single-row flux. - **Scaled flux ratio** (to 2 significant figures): 6.5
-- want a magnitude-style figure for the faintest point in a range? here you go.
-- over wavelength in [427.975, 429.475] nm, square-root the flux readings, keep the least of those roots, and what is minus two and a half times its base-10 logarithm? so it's -0.841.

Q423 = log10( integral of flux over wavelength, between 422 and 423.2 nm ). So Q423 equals 0.807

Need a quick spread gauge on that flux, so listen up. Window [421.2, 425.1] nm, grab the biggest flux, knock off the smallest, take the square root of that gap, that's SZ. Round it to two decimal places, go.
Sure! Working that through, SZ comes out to 1.22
